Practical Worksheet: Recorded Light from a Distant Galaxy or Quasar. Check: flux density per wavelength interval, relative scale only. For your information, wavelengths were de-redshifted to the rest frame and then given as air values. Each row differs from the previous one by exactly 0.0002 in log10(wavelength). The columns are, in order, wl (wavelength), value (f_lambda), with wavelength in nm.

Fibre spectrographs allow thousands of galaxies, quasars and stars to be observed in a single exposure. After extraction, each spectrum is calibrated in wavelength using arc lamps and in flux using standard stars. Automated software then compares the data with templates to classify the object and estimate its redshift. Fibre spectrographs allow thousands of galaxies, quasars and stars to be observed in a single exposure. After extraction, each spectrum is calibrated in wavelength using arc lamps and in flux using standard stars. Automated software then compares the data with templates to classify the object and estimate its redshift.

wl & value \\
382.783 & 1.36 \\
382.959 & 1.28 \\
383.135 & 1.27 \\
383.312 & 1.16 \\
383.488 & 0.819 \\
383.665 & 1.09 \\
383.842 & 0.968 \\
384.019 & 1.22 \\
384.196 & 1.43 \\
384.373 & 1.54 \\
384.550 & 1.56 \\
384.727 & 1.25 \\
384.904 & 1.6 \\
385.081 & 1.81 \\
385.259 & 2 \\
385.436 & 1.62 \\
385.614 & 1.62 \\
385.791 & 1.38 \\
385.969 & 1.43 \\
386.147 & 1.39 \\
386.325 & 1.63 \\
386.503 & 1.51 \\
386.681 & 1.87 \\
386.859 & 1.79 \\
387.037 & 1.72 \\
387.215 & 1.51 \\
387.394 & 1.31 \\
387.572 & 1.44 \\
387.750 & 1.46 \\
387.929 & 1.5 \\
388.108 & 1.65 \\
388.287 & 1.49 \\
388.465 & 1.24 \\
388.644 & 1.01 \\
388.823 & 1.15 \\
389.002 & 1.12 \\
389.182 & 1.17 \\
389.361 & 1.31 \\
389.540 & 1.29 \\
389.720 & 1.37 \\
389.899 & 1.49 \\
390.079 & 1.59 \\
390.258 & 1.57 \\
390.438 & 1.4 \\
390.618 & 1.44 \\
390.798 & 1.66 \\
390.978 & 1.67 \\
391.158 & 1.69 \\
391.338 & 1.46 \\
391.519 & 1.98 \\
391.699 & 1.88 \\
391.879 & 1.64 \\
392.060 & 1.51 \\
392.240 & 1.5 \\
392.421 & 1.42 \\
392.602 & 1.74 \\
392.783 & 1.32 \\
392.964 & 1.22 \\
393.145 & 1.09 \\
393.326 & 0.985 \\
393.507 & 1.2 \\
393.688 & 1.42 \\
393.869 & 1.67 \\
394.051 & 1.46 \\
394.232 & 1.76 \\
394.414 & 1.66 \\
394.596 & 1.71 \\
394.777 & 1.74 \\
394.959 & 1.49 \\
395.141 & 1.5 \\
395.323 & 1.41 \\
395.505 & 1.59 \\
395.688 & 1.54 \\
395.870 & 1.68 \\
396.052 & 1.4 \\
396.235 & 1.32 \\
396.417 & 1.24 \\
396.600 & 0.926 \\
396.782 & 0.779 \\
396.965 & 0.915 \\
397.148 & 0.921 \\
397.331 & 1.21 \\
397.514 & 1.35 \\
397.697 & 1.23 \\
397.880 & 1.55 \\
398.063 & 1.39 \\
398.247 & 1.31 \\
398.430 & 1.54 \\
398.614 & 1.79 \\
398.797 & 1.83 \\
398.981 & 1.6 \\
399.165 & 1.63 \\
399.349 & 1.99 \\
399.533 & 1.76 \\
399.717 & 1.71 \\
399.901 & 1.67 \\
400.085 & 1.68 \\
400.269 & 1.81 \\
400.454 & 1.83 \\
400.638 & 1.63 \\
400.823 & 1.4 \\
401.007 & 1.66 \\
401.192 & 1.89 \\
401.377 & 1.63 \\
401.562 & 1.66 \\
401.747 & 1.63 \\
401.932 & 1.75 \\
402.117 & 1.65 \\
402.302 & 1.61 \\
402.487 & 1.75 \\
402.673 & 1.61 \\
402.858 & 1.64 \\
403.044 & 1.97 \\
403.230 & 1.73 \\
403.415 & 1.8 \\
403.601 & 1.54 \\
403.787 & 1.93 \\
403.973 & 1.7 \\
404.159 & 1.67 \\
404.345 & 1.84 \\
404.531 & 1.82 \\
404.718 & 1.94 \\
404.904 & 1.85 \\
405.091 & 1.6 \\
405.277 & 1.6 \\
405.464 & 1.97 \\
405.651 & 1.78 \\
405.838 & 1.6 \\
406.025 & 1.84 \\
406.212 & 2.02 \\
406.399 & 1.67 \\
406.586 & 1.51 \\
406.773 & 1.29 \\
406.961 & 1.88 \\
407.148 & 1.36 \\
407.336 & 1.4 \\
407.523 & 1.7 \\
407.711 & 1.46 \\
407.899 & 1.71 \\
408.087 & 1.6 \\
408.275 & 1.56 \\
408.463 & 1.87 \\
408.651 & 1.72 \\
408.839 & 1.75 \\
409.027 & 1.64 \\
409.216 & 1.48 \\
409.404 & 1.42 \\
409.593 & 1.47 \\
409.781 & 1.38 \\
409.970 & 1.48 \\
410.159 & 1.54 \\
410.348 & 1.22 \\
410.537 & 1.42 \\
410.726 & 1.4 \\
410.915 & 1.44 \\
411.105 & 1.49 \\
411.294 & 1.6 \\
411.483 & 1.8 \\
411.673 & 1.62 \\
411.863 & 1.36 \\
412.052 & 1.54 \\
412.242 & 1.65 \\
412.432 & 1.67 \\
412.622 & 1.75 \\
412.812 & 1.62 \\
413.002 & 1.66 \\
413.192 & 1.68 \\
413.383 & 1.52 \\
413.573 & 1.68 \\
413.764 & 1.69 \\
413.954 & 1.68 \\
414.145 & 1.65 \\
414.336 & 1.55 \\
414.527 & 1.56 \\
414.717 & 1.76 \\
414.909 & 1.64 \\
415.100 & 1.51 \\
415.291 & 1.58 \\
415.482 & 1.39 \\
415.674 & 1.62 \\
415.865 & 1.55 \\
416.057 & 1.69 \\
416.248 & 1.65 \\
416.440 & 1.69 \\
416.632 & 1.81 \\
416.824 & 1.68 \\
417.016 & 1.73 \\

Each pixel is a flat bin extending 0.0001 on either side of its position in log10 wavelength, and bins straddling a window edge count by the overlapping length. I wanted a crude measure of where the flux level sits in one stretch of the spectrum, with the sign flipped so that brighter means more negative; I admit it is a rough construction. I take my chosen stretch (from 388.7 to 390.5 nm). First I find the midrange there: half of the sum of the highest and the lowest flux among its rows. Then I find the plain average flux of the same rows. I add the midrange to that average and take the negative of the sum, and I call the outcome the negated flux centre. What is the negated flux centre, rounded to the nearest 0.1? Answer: -2.7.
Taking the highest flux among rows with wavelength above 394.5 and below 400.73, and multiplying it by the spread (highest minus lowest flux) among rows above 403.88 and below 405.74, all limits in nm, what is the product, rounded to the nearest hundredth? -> 0.74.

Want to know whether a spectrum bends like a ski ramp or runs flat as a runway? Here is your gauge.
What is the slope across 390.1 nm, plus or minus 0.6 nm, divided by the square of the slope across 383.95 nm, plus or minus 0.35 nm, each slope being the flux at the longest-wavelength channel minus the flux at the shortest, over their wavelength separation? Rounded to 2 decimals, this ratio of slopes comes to 0.34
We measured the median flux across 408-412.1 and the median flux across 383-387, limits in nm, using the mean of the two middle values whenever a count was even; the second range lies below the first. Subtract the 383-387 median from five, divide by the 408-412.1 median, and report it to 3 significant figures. 2.33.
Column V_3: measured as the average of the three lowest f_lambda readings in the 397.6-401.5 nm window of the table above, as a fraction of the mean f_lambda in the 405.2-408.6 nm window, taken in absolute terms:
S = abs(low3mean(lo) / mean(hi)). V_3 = 0.79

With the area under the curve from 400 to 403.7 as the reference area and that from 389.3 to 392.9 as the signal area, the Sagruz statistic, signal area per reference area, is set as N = 0.89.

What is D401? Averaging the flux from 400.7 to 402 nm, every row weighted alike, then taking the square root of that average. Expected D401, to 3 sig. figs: 1.29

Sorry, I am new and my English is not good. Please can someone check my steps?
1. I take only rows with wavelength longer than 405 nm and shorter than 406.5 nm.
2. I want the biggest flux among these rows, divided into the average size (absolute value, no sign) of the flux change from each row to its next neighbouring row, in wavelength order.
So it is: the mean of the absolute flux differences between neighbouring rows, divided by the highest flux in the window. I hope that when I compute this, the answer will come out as 0.107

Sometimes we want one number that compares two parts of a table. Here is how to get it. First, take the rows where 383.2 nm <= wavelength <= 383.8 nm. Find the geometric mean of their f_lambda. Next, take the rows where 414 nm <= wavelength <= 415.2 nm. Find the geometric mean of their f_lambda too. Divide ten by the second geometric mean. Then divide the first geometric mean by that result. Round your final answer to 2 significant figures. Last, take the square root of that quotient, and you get 0.40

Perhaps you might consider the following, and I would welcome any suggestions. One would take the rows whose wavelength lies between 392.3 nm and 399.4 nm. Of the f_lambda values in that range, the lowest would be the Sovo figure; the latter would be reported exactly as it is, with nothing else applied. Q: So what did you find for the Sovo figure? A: 0.779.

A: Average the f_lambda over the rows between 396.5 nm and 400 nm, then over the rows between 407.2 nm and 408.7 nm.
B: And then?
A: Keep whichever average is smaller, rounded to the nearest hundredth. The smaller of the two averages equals 1.43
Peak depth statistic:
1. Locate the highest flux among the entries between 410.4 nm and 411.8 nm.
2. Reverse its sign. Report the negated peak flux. -1.80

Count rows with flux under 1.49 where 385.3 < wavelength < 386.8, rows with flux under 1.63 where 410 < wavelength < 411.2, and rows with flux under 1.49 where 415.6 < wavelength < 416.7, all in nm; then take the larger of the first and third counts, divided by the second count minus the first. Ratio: 1.0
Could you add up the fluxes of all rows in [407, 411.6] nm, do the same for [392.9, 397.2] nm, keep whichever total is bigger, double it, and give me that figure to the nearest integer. 74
